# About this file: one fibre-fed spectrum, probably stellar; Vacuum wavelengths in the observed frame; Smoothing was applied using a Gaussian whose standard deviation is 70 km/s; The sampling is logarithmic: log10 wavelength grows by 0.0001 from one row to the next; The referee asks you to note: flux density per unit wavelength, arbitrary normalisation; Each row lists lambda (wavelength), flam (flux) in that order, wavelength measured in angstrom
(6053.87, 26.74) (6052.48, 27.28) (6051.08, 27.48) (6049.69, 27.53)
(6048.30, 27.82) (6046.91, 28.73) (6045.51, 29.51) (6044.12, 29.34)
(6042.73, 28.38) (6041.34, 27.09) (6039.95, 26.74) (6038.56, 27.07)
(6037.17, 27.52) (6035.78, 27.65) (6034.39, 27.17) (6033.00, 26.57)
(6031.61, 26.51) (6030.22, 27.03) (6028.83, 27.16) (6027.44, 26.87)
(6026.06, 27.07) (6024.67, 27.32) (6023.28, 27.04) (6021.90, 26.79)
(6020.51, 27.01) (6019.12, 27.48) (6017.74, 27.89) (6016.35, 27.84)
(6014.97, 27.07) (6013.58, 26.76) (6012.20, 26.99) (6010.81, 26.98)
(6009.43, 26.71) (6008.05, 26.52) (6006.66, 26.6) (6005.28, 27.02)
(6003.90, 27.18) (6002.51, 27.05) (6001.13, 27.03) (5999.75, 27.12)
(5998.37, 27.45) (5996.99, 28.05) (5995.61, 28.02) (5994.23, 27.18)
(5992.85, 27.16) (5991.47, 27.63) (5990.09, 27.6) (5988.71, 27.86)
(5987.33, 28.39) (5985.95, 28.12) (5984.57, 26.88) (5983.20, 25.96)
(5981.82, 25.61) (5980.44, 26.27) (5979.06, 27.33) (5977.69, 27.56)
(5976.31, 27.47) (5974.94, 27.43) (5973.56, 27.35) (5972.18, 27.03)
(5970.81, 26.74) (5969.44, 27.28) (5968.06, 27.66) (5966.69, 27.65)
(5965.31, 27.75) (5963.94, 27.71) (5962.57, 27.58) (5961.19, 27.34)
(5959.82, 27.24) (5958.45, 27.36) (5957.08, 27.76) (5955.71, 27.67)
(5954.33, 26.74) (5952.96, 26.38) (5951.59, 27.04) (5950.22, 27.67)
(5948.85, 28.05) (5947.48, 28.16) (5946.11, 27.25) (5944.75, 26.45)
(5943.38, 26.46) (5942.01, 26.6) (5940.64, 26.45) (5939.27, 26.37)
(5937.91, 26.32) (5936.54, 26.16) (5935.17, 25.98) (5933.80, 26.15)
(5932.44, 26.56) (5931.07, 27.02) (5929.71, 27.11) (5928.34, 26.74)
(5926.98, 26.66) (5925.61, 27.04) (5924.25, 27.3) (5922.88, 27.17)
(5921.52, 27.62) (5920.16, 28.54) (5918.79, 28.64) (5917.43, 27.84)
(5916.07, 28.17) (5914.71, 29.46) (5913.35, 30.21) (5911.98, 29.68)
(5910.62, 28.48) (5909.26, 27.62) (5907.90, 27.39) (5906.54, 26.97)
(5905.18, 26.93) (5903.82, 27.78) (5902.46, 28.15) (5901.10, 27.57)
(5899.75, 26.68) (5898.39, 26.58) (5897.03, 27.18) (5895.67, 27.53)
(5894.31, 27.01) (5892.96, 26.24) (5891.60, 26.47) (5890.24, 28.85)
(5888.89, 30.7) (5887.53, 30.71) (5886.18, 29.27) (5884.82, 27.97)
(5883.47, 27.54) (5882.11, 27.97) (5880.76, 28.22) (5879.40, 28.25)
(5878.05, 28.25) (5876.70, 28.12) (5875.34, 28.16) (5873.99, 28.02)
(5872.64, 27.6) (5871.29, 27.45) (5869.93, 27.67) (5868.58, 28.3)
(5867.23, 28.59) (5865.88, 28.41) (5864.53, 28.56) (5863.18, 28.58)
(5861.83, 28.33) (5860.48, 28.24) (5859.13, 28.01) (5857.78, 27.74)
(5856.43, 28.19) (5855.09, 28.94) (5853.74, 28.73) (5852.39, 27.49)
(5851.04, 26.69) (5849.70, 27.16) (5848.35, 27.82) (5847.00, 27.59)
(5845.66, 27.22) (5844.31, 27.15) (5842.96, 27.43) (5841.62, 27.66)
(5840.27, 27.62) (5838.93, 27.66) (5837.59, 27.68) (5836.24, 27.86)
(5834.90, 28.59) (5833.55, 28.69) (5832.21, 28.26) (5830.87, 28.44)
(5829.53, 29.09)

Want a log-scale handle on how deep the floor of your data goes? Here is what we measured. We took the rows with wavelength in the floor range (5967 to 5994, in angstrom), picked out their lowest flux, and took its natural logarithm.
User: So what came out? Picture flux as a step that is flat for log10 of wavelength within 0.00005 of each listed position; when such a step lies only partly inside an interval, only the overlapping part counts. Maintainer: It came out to 3.24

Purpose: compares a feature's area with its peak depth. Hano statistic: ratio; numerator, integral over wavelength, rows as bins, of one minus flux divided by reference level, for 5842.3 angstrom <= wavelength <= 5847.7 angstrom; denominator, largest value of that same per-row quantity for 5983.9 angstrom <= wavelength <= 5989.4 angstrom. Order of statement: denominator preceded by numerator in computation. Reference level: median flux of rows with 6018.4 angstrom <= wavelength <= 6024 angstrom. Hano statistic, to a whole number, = -12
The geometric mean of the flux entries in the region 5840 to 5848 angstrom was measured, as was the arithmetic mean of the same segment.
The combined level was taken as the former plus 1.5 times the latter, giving 68.6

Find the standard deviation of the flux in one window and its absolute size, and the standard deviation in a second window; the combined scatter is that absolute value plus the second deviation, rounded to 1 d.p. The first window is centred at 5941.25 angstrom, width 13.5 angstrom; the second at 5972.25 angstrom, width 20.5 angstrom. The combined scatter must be 1.2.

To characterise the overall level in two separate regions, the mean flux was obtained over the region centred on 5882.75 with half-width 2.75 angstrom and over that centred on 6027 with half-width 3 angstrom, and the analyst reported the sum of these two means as 55.0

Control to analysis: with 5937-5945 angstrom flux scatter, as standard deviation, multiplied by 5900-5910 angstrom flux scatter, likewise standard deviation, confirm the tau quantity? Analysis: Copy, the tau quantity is 0.04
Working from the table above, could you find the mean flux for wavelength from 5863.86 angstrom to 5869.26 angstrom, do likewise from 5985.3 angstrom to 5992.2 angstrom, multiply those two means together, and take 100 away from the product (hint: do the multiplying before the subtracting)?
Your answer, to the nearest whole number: 695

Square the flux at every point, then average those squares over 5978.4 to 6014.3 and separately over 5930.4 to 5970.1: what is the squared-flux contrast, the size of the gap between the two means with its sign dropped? 4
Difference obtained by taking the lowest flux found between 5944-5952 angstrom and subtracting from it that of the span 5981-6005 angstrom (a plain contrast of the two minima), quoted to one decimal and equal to 0.8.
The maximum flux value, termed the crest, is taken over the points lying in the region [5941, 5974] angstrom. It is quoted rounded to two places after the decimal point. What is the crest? 28.16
